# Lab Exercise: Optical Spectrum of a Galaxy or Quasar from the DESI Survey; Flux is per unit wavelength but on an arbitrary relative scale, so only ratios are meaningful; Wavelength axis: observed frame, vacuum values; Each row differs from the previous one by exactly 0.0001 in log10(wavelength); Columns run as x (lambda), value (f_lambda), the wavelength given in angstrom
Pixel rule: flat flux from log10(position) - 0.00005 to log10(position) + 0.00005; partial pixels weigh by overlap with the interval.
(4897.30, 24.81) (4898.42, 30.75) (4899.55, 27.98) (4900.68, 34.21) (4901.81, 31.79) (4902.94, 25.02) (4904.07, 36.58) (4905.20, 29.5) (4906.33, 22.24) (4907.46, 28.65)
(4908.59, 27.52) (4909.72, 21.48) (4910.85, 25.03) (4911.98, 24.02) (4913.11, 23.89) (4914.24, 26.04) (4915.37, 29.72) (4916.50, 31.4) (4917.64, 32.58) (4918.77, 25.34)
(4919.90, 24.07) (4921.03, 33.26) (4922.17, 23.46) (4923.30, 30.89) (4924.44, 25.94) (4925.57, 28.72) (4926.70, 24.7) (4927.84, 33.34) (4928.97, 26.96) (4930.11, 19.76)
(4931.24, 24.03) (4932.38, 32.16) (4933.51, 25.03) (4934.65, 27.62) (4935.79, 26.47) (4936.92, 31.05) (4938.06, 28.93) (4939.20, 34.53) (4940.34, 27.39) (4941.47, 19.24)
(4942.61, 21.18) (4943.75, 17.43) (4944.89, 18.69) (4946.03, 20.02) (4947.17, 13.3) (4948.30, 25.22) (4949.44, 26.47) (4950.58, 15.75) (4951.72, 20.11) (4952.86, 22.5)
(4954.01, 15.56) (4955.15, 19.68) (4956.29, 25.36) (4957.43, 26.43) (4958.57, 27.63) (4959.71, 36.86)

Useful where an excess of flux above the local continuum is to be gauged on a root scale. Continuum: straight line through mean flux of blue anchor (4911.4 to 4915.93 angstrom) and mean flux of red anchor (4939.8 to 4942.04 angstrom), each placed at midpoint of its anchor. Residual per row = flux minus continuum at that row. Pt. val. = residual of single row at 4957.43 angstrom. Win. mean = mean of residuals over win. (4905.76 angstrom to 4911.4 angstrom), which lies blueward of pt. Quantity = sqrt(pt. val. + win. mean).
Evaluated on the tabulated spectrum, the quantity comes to 1.8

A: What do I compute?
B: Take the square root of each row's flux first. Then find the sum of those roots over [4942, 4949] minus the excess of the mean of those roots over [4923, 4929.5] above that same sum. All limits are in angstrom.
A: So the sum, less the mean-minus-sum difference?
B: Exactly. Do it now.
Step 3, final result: 47.2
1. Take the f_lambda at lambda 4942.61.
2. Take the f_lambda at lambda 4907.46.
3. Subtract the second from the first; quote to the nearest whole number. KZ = -7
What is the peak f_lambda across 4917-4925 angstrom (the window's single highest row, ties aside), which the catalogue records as 33.26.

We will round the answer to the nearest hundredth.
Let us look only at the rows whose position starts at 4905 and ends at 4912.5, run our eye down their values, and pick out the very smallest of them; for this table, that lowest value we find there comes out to 21.48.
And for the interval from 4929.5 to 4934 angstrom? 19.76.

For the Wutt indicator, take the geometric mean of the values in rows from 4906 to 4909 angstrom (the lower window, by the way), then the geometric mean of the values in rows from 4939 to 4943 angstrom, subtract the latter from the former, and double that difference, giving 2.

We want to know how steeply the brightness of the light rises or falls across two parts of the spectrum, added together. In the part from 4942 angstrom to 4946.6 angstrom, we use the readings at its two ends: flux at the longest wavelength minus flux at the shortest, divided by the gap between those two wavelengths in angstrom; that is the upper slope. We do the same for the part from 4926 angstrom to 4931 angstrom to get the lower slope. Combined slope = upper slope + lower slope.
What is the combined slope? -1.8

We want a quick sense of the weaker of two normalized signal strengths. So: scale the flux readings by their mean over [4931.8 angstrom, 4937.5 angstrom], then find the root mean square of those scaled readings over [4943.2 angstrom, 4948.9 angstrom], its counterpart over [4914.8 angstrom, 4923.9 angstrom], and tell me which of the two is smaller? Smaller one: 0.68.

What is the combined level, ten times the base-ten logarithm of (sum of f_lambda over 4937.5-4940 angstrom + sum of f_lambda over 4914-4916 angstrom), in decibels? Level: 20.8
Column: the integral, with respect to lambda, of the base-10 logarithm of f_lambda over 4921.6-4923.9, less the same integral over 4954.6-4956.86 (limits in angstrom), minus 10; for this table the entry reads -9.8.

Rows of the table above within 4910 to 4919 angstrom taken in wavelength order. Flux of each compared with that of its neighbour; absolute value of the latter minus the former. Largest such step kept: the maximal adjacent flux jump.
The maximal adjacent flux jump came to 7.2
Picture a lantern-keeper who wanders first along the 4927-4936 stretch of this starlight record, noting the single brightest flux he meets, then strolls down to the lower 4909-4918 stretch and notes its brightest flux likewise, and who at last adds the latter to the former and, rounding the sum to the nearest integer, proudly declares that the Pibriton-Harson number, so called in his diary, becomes 66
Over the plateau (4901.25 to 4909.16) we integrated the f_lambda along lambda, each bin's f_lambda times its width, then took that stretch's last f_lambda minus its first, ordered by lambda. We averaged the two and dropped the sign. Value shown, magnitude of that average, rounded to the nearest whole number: 112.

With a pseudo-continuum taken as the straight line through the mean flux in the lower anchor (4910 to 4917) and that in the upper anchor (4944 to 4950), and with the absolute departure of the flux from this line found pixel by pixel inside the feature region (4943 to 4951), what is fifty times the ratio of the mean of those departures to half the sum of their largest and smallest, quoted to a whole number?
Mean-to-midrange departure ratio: 51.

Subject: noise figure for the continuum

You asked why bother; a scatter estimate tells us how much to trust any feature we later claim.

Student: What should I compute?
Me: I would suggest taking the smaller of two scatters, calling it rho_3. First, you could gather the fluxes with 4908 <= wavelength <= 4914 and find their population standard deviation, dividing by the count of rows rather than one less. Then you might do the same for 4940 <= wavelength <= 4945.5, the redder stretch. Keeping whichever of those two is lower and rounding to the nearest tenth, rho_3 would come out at 2.0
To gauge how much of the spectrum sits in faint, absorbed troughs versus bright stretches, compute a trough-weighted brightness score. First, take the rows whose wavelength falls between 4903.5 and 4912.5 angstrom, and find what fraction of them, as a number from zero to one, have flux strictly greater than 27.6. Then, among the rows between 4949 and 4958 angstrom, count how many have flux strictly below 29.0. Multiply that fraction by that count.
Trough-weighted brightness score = 3.0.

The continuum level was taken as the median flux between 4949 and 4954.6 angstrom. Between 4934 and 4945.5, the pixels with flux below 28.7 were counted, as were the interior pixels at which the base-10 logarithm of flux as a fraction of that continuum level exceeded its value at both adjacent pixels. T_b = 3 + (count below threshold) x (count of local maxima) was 24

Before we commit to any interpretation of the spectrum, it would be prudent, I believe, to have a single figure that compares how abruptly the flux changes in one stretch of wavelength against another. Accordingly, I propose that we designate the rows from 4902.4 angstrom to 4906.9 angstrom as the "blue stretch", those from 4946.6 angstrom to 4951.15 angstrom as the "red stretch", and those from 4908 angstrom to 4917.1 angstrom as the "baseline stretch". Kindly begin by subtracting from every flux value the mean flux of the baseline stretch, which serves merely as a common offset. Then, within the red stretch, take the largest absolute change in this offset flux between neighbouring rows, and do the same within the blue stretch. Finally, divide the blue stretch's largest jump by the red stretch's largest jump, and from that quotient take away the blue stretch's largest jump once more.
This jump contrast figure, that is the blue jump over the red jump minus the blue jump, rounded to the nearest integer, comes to -11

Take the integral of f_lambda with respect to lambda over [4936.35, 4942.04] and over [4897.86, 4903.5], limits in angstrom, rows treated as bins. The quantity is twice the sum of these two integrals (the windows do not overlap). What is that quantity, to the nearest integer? 659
